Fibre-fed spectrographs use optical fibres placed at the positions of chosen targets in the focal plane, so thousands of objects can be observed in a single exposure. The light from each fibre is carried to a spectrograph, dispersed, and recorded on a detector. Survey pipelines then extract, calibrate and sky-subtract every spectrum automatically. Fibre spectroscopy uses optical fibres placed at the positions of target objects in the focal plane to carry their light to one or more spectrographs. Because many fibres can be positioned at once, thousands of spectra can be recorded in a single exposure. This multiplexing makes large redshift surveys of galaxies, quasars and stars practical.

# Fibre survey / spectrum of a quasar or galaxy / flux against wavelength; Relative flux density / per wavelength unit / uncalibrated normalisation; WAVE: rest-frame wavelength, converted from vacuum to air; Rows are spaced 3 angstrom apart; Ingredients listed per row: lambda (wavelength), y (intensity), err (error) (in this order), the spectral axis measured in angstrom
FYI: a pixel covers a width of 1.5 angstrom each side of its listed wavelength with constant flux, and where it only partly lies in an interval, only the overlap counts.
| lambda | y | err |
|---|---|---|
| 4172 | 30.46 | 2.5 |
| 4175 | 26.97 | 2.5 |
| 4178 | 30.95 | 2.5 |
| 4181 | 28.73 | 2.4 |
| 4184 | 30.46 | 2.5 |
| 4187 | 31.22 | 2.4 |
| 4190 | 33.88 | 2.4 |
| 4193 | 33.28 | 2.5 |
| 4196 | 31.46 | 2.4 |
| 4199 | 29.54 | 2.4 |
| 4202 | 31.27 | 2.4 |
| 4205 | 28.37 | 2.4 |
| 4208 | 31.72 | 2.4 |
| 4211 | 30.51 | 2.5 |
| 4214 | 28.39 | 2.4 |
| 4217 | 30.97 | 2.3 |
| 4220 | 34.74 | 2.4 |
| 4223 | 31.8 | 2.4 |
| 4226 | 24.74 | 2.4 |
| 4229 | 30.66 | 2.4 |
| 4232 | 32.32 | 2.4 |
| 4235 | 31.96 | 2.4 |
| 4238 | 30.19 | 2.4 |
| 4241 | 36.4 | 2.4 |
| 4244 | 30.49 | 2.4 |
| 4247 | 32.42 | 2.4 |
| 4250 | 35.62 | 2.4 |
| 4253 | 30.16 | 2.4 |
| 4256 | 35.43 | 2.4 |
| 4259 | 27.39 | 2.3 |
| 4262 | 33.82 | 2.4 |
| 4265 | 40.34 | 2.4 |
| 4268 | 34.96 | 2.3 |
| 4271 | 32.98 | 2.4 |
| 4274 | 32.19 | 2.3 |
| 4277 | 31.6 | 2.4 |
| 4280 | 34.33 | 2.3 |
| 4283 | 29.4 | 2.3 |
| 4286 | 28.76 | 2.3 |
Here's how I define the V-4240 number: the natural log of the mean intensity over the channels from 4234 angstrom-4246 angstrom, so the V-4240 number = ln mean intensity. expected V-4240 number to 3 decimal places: 3.474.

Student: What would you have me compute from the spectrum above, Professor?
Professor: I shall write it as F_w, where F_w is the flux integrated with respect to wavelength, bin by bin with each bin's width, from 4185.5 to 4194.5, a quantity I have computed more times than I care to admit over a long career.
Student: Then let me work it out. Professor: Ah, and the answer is 295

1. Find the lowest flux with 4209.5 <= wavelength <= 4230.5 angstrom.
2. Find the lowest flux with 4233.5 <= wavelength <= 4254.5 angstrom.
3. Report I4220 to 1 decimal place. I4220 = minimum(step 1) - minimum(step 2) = -5.4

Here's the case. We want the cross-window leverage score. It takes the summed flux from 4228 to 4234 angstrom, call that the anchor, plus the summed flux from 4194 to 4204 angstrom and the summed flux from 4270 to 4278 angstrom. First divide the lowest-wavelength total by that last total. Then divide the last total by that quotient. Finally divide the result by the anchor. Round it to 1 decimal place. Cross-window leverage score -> 1.6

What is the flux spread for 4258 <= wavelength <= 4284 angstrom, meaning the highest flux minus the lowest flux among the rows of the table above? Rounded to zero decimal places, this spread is 13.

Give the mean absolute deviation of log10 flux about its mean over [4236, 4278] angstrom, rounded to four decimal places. 0.0329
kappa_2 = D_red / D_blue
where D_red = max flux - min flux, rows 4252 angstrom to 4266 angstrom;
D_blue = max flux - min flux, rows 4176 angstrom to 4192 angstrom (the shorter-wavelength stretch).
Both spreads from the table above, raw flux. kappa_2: 2.51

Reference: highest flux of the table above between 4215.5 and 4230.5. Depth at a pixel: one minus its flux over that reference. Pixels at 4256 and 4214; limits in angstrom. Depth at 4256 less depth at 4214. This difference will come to -0.20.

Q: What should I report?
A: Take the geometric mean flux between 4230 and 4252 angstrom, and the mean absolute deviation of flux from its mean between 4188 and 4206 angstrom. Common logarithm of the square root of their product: 0.856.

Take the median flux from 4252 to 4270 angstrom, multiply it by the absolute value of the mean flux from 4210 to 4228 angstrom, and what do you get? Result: 1038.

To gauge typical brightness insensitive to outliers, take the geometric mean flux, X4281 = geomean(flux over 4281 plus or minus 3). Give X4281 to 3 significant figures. 31.8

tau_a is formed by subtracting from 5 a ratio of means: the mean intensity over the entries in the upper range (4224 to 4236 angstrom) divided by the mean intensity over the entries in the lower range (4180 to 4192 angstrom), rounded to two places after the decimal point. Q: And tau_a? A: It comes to 4.04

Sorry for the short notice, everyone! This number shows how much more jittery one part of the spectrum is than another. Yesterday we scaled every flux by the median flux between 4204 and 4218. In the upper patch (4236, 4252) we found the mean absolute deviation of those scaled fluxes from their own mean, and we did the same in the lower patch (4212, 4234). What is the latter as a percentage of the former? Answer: 95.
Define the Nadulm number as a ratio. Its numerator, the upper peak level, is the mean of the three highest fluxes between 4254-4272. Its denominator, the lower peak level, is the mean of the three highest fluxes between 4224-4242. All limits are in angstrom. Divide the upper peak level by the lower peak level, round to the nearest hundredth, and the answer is 1.10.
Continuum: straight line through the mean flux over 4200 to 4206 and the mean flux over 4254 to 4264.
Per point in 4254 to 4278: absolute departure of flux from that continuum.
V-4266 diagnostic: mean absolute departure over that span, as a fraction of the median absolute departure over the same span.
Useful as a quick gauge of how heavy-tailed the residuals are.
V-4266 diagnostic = 1.45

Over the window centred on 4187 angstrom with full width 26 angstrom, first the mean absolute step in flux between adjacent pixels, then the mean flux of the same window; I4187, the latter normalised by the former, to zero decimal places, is 16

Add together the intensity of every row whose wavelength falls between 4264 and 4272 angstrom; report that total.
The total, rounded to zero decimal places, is 108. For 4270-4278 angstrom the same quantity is 97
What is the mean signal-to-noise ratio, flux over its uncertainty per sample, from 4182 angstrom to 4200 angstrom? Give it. 13.0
